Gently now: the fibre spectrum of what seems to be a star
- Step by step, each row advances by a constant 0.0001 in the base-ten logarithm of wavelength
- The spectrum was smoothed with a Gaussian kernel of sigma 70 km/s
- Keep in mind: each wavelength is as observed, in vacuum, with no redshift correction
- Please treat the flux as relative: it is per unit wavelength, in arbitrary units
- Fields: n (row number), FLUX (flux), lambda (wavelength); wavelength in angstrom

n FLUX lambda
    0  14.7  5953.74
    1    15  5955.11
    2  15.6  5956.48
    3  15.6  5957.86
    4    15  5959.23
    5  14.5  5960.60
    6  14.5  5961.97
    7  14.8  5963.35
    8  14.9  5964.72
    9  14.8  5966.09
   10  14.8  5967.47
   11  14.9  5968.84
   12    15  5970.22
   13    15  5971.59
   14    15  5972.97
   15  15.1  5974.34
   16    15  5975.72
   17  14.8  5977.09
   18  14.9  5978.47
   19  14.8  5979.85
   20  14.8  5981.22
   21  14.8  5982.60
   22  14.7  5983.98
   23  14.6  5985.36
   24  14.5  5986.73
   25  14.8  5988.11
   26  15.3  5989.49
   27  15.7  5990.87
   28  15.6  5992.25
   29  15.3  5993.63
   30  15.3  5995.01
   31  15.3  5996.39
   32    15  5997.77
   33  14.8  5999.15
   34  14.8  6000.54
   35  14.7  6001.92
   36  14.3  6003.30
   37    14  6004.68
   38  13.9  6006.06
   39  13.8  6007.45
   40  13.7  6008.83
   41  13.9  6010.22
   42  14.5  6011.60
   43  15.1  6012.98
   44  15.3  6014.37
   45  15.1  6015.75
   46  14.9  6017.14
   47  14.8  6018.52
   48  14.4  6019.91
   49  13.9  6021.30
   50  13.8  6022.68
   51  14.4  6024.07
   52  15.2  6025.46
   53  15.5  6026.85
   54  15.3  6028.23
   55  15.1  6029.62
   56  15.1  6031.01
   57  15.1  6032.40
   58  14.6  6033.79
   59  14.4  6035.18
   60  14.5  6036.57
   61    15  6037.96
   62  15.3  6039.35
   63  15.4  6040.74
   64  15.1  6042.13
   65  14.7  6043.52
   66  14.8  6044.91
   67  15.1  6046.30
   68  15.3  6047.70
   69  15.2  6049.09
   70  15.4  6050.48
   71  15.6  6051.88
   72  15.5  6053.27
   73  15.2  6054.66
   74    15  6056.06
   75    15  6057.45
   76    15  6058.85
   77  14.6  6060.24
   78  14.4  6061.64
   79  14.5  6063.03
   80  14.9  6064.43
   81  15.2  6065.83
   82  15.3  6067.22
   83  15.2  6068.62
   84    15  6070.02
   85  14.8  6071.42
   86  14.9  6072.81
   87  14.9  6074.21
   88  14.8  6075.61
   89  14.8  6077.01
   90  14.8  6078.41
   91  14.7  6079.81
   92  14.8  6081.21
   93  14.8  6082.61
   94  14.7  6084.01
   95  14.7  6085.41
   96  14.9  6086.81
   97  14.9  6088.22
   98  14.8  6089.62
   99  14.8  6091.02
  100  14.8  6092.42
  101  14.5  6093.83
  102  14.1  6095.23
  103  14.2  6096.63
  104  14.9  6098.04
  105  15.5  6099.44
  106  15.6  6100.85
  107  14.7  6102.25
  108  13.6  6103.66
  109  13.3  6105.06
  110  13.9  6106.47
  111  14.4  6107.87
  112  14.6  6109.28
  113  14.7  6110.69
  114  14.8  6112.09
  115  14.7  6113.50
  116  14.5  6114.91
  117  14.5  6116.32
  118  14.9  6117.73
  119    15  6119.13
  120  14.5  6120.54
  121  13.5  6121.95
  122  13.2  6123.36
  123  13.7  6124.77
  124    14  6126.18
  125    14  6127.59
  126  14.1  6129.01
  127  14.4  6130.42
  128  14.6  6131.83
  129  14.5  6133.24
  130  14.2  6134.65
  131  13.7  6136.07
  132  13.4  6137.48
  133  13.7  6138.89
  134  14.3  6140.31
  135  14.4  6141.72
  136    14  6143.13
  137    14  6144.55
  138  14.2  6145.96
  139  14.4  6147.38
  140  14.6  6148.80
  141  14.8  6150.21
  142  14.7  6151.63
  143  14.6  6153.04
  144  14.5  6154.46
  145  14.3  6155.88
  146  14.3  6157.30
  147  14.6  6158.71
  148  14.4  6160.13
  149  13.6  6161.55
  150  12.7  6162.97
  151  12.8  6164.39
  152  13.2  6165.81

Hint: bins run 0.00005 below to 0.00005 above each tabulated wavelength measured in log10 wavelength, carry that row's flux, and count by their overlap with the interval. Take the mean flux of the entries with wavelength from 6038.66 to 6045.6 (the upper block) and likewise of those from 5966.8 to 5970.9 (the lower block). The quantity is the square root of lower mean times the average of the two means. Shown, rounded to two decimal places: 14.94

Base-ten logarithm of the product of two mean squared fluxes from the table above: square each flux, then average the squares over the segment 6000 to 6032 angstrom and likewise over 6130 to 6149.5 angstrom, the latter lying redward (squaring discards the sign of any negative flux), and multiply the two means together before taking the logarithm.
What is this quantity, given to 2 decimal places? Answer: 4.63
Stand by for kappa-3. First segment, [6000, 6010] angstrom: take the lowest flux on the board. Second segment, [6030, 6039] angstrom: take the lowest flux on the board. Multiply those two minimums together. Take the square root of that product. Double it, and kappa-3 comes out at 28.1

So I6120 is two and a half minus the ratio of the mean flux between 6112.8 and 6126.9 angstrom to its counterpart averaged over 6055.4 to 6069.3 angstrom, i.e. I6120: 1.54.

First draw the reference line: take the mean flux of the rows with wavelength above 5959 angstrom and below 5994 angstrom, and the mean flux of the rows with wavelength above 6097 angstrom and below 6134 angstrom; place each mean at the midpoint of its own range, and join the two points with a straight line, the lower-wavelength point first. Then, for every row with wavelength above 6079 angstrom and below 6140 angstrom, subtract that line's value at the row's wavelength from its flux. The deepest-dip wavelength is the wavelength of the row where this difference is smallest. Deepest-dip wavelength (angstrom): 6123.36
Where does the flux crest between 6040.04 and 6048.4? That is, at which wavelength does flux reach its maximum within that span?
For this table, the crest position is 6040.74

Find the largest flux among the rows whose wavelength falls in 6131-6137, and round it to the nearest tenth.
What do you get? 14.6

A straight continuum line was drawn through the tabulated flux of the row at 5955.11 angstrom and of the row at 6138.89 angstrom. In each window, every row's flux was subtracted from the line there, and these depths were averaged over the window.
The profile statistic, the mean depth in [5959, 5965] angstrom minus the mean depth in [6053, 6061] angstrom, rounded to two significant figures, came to 0.98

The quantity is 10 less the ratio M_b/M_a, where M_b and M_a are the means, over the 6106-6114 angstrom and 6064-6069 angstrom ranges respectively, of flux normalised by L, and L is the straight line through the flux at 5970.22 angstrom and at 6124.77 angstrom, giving 9.02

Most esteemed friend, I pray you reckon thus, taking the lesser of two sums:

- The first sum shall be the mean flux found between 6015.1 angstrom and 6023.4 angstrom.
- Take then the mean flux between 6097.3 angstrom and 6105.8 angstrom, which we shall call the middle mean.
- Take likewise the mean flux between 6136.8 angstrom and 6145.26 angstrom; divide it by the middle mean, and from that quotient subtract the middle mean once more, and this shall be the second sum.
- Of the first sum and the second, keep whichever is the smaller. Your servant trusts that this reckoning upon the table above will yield -13.6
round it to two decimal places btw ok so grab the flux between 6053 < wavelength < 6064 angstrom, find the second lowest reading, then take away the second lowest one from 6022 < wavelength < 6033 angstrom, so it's 0.10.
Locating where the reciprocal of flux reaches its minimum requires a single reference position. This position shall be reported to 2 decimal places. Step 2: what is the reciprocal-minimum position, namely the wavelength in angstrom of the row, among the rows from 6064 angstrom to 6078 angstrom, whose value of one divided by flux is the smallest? 6067.22 angstrom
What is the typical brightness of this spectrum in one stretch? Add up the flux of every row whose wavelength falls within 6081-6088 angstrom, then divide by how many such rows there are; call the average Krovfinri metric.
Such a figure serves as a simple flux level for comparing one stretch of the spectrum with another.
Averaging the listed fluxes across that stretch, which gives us 14.8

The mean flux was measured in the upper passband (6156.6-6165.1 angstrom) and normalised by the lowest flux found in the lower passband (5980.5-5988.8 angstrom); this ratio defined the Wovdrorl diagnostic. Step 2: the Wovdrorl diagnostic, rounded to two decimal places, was 0.95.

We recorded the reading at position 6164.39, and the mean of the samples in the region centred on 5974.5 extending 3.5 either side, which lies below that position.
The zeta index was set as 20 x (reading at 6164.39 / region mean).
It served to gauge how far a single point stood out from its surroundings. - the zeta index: 17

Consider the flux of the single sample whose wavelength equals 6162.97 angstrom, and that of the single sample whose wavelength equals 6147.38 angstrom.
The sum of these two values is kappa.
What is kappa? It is 27.1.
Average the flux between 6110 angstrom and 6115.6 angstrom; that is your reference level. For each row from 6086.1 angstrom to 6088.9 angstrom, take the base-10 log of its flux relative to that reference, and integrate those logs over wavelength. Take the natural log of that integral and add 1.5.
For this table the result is -2.5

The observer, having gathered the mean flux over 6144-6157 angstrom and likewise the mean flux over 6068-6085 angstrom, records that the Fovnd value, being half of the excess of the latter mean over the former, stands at 0.20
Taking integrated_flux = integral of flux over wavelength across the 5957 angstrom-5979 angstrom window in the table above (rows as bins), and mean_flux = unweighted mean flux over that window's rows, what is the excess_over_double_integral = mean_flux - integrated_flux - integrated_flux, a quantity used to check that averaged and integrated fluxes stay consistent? -641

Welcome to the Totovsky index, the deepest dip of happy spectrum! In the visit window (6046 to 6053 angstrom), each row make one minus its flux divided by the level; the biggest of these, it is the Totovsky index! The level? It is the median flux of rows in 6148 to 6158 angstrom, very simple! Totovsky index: -0.03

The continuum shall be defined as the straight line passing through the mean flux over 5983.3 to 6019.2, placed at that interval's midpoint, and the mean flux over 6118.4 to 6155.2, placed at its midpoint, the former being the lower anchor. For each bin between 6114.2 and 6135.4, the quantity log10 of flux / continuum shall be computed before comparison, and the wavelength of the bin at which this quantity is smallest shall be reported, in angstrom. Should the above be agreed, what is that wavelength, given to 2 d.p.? 6123.36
